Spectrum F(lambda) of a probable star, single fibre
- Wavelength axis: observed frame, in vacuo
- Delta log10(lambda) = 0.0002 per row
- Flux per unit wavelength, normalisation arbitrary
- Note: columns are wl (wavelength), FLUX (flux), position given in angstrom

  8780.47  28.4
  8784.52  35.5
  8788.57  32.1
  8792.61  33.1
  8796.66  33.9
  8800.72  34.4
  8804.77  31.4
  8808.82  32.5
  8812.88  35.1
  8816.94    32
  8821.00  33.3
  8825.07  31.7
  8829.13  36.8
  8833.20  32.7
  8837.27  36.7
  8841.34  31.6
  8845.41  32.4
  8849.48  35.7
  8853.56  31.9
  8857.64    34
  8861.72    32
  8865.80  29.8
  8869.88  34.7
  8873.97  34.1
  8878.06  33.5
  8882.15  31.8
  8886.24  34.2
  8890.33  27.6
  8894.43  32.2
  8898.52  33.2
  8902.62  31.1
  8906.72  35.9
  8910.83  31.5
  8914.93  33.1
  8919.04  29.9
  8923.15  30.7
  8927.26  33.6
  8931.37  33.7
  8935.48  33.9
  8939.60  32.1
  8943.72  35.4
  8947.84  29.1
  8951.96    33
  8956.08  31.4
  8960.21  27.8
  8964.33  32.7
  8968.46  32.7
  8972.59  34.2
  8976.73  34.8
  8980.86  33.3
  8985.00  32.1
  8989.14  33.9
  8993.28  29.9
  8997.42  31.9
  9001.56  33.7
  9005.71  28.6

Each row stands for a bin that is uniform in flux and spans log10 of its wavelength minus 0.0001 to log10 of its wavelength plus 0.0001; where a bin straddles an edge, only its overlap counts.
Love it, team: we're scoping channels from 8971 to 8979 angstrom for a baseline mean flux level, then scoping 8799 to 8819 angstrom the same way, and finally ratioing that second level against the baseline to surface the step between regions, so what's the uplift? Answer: 0.96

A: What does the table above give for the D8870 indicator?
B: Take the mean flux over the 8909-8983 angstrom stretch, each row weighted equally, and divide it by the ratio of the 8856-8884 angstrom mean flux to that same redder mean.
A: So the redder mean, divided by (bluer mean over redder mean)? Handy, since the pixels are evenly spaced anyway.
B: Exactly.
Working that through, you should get 31.9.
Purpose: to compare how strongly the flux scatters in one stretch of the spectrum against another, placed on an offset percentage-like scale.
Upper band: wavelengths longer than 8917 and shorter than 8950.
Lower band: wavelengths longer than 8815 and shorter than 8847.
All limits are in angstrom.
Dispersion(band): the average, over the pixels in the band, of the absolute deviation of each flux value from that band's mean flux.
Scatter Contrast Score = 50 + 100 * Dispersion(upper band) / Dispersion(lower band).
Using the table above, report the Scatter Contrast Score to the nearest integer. 160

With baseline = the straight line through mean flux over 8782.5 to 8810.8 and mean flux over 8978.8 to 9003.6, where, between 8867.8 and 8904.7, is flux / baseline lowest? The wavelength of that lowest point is 8890.33 angstrom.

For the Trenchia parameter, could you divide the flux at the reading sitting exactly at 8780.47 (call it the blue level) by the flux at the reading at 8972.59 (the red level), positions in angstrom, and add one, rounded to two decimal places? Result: 1.83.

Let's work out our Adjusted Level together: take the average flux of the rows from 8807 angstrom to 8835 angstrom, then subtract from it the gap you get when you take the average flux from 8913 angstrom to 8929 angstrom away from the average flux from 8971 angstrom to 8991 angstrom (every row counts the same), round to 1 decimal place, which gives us 31.6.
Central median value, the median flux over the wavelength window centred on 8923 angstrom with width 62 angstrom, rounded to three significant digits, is 33.0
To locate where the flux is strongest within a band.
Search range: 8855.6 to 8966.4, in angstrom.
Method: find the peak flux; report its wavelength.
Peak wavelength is 8906.72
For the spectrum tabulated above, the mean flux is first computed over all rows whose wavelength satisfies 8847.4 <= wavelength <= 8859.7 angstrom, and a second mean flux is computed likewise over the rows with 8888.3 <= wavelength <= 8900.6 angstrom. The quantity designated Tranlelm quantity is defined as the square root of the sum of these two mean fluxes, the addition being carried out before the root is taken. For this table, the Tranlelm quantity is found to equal 8.05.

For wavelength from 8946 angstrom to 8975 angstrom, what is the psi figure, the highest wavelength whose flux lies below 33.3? 8968.46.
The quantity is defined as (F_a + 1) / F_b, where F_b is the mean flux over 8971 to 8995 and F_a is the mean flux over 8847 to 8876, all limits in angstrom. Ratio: 1.03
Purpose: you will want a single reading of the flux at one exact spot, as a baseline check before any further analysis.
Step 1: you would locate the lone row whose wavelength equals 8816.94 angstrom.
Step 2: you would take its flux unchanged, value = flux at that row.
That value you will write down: 32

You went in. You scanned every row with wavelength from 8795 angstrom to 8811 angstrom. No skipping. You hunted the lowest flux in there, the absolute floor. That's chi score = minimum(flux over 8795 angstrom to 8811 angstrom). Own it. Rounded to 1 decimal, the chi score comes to 31.4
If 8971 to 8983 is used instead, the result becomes 33.3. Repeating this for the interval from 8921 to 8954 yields 29.1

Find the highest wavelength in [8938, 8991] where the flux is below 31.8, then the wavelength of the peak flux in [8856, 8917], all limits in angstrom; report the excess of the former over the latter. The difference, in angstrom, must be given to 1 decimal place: 53.5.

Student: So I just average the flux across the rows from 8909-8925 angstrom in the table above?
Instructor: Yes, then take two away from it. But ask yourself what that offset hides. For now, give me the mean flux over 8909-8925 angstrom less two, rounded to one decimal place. 29.3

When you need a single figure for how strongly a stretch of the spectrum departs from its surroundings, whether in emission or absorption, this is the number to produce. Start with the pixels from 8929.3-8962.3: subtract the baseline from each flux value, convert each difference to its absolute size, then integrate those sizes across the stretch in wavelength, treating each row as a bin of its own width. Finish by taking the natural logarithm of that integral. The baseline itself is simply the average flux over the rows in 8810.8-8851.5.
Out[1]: 4.3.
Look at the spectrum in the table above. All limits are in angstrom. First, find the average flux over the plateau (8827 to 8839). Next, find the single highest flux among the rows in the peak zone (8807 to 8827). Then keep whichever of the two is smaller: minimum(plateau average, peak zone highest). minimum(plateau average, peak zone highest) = 35.1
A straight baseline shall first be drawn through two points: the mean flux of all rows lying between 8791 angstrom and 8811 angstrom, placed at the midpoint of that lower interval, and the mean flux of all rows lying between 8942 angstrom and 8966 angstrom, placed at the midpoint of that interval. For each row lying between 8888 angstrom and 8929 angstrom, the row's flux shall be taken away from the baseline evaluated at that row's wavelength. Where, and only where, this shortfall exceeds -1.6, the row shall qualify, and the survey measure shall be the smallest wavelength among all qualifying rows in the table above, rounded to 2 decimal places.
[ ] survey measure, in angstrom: 8890.33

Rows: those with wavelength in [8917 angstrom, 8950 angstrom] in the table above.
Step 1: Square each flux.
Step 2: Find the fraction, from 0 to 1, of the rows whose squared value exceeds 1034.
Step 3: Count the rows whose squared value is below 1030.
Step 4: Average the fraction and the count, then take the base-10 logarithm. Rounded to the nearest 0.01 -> 0.24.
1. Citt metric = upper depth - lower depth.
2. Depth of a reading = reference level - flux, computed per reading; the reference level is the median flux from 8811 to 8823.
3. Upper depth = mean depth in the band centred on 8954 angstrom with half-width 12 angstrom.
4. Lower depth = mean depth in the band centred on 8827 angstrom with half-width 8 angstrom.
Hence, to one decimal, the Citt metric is 2.1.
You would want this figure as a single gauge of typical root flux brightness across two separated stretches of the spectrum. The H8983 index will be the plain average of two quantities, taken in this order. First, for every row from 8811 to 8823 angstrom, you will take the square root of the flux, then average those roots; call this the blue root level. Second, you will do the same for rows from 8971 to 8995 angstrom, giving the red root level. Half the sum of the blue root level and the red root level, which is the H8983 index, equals 5.76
